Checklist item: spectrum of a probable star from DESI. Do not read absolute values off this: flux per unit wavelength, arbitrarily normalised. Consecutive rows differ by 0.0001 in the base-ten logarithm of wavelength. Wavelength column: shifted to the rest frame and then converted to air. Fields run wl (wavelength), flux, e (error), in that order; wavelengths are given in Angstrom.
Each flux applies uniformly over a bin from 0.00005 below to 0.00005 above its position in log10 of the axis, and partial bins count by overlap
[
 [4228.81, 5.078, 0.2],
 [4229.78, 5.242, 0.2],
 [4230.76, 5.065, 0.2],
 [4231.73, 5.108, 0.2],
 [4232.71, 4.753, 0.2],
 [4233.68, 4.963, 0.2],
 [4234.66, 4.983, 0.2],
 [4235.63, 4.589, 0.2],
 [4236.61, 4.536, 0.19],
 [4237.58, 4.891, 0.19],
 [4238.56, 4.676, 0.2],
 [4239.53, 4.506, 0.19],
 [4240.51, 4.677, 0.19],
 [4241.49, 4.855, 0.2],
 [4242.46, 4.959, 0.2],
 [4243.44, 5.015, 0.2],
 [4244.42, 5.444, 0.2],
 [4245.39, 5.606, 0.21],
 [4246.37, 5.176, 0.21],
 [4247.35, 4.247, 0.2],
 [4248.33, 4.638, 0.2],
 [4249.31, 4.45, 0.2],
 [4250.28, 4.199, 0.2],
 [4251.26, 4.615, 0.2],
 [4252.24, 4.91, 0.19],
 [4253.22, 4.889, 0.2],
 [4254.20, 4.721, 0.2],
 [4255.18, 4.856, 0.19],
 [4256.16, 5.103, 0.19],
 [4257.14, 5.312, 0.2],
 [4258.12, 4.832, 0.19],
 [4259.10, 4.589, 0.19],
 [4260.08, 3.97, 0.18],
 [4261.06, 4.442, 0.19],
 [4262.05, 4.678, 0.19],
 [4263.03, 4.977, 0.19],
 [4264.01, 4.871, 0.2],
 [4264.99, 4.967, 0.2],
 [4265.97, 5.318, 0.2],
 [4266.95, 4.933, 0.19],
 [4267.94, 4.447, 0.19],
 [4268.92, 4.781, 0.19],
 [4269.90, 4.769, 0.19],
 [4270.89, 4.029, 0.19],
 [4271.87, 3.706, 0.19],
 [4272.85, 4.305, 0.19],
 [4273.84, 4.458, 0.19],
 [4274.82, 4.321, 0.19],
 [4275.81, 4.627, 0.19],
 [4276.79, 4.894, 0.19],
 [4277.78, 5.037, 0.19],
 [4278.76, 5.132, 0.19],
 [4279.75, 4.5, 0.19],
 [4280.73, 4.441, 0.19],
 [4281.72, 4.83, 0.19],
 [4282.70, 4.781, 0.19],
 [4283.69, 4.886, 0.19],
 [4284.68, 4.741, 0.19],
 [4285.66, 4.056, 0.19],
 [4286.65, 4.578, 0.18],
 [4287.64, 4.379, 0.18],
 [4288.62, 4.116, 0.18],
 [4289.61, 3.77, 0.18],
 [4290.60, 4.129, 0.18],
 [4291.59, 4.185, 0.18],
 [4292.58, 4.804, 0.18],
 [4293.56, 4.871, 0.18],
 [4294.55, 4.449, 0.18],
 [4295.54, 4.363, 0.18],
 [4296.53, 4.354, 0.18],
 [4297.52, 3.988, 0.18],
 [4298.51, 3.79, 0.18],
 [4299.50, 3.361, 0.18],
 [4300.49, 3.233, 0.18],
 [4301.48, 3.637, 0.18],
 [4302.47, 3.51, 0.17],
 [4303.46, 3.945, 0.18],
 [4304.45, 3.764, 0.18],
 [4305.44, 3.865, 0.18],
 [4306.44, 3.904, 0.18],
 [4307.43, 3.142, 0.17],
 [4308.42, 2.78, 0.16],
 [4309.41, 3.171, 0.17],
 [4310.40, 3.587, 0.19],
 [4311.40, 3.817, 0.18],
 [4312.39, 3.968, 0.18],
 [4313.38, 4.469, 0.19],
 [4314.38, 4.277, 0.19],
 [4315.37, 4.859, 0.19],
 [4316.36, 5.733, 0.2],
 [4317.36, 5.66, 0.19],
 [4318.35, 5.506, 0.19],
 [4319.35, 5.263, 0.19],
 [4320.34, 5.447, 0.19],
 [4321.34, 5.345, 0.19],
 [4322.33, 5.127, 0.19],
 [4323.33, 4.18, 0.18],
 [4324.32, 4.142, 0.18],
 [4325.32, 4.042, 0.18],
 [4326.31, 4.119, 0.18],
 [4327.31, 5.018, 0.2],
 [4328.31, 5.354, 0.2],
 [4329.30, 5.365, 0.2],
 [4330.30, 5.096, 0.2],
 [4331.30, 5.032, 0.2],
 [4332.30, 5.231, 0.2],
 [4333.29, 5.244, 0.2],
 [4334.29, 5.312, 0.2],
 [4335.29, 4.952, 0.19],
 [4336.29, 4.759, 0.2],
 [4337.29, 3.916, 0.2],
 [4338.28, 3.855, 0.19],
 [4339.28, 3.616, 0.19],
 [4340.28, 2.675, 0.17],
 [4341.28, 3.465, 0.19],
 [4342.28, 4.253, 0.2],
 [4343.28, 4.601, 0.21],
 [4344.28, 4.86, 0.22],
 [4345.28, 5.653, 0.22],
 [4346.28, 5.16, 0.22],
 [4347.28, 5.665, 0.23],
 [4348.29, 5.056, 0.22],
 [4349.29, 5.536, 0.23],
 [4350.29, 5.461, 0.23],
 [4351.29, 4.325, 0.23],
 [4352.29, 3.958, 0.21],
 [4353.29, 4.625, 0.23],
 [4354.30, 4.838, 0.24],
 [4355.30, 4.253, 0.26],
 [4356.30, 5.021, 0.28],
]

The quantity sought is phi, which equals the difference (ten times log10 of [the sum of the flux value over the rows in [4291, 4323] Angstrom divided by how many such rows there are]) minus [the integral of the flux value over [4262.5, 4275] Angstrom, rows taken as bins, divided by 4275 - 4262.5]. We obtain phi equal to 1.67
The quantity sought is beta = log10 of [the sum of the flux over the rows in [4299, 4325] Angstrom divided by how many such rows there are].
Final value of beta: 0.63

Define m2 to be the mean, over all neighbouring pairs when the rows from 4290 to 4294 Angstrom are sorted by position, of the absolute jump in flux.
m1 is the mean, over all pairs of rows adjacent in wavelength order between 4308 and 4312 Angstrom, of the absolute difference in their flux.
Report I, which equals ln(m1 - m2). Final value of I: -2.32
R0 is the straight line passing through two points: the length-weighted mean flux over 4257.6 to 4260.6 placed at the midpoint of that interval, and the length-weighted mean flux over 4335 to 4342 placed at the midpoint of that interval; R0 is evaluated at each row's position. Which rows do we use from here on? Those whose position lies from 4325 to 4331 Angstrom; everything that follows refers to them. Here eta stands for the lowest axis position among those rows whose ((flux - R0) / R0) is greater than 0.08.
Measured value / 4327.31 Angstrom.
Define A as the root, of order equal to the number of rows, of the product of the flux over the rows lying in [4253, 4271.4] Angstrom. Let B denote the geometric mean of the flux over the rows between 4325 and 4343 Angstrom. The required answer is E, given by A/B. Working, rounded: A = 4.7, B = 4.44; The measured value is 1.07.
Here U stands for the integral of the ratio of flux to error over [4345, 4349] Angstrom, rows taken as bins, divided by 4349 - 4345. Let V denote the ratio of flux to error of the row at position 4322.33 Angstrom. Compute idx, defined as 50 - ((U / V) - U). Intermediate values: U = 24.1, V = 27.0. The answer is 73.2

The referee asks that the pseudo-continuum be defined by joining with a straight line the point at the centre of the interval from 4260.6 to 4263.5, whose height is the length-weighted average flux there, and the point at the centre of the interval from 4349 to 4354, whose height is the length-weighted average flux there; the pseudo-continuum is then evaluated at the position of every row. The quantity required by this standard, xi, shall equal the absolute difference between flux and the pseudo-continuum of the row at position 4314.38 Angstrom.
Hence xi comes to 0.45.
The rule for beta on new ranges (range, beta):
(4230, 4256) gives 0.68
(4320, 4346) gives 0.67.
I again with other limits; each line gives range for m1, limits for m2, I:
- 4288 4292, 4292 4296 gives -2.78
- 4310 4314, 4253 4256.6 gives -2.20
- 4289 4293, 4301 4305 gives -2.33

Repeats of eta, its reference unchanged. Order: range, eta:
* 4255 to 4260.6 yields 4256.16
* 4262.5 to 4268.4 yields 4263.03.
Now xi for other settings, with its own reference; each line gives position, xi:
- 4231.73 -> 0.44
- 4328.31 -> 0.62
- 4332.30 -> 0.49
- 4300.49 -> 1.48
